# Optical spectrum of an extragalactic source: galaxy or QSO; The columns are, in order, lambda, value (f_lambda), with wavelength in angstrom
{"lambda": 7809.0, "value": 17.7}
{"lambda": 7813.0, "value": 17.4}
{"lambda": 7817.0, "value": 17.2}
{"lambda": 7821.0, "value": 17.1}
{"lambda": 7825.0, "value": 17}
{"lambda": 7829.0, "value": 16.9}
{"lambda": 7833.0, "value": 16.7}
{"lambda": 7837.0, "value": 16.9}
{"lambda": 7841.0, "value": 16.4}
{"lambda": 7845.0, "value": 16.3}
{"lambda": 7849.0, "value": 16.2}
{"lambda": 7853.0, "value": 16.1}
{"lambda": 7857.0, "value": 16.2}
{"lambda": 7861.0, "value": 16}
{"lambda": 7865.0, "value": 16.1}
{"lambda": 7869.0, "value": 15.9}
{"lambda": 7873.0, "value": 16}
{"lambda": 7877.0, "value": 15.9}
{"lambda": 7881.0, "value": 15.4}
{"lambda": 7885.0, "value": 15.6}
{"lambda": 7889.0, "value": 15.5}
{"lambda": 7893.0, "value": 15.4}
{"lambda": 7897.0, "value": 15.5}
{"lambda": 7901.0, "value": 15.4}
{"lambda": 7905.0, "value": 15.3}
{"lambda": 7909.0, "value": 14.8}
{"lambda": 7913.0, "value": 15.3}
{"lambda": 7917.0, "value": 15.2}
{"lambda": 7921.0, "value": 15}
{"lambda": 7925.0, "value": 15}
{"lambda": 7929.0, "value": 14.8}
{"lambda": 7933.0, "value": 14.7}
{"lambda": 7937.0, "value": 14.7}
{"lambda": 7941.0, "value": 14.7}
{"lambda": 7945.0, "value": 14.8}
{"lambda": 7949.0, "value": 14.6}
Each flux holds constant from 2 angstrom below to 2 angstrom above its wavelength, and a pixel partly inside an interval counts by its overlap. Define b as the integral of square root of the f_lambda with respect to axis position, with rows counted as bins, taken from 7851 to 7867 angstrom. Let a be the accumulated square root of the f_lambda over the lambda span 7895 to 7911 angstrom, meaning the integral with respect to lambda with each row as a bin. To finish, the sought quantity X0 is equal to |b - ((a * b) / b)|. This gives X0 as 1.7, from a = 62.5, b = 64.2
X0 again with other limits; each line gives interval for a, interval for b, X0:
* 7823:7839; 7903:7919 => 3.5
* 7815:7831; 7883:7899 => 3.1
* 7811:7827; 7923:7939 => 4.8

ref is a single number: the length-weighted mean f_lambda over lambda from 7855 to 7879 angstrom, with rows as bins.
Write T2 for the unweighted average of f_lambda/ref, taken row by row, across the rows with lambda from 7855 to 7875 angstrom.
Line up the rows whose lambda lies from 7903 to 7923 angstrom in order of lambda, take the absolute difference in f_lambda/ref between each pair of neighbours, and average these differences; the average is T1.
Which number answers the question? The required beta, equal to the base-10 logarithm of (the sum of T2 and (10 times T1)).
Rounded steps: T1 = 0.020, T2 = 1.001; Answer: 0.08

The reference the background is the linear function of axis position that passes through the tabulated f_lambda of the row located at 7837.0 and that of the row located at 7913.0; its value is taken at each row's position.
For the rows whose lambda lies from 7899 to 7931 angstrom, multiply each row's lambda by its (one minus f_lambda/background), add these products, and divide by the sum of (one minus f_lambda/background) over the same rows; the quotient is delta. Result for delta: 7912.1 angstrom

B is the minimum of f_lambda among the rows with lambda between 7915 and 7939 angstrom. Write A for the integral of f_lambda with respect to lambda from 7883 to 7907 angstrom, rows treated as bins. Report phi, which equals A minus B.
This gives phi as 356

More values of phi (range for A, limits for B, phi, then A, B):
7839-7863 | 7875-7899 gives 373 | 389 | 15.4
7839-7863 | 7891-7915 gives 374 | 389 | 14.8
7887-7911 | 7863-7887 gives 352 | 368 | 15.4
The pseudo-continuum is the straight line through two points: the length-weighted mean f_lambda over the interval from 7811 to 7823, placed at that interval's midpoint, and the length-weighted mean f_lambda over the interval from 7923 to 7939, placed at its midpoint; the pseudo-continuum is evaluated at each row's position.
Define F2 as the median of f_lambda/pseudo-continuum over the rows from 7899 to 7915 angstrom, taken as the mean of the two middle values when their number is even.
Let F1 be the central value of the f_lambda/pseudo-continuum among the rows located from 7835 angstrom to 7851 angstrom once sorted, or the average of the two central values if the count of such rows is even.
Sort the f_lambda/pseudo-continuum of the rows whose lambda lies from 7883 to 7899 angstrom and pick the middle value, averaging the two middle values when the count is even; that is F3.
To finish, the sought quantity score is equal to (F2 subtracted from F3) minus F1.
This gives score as -0.989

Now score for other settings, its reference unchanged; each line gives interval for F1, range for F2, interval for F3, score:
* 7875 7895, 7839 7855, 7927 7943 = -0.967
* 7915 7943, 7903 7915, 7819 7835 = -1.002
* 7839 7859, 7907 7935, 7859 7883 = -0.989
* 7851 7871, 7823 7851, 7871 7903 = -0.982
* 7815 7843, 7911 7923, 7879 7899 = -1.016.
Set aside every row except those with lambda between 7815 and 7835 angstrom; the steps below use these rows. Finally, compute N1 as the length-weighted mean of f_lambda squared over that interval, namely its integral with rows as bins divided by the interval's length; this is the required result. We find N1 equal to 288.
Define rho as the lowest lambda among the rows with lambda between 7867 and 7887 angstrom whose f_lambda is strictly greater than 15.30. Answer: 7869.0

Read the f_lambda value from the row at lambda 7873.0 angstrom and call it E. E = 16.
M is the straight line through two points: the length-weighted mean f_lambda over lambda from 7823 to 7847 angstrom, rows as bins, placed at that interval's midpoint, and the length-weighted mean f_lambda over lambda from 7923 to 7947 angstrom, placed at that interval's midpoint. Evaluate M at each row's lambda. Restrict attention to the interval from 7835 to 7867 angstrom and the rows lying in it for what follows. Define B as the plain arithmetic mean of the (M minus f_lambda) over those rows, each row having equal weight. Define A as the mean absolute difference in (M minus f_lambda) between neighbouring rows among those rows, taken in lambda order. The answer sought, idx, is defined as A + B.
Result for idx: 0.257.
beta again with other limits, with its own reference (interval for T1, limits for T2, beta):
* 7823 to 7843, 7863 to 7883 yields 0.06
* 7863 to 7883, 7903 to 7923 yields 0.04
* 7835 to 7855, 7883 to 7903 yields 0.04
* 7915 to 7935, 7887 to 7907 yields 0.02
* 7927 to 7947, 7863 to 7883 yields 0.01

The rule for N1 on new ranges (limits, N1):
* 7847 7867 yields 260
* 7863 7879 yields 255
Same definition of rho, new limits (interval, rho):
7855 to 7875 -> 7857.0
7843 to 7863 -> 7845.0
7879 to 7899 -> 7881.0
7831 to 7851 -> 7833.0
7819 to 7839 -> 7821.0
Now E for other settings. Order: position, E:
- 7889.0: 15.5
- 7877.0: 15.9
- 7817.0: 17.2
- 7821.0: 17.1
